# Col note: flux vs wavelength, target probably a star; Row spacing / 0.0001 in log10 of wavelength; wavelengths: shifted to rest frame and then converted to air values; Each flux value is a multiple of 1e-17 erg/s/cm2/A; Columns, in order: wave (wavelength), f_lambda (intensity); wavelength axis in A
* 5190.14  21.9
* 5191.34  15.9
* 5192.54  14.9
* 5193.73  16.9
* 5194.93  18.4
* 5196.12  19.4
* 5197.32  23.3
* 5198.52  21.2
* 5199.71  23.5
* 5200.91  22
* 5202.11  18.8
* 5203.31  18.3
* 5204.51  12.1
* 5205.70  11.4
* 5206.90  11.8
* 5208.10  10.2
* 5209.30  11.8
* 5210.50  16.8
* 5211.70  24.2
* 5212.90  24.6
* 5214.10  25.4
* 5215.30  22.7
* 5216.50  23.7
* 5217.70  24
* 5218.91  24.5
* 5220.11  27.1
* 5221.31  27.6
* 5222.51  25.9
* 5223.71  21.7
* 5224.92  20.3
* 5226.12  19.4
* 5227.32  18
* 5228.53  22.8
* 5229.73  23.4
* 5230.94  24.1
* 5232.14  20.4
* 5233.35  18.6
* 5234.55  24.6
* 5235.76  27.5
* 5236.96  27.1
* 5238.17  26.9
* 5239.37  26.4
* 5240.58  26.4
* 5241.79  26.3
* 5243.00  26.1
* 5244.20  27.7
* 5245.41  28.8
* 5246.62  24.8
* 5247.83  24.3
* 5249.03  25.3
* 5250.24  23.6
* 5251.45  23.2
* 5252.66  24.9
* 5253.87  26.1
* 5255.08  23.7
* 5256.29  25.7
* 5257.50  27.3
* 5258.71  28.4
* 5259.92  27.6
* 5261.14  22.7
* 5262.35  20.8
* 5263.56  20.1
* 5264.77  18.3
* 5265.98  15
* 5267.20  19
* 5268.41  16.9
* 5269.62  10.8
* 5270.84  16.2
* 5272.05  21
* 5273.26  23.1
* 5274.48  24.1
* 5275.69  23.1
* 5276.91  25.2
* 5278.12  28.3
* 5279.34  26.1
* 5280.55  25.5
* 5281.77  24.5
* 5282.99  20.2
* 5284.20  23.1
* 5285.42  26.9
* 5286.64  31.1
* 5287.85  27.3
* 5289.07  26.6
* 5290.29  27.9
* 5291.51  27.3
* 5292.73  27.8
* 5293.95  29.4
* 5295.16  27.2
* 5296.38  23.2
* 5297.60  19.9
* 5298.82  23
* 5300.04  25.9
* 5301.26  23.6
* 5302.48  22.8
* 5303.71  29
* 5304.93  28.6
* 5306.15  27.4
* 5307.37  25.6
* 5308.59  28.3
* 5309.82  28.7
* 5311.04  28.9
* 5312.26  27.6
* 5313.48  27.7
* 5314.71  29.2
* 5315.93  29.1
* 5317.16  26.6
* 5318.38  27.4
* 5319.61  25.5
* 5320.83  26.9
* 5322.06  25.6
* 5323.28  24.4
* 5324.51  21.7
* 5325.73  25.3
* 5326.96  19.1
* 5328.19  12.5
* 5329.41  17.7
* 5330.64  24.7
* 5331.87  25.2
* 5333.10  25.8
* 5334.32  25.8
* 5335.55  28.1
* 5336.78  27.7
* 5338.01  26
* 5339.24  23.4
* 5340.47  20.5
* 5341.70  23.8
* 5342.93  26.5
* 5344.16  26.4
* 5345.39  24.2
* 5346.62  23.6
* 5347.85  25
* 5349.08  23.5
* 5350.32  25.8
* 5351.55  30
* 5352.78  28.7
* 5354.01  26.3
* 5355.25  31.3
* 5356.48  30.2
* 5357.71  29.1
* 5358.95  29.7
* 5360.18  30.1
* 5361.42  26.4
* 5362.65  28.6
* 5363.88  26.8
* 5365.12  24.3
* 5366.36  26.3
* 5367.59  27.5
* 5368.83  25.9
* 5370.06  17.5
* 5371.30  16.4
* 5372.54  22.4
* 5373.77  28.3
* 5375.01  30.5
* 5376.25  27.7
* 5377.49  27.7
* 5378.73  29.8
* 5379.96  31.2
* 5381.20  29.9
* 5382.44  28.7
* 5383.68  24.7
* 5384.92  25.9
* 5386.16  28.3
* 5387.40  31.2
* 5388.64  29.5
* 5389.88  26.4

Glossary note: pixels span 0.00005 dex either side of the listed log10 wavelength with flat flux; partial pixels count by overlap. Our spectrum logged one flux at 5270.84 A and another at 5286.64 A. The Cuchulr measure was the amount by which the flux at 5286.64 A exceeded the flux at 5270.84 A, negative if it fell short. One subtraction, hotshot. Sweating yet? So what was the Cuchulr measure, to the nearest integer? 15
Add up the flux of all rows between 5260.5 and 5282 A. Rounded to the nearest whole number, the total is 381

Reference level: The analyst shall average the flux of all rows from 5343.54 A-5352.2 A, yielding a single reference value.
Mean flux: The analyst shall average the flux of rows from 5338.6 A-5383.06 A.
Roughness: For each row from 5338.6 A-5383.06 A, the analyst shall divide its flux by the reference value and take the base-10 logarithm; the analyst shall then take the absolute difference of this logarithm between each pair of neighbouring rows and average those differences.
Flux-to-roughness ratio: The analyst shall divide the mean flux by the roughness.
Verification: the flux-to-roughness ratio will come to 664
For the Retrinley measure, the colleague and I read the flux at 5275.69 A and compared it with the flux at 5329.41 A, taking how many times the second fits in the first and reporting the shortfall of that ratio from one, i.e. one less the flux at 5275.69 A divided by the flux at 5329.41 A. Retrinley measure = -0.3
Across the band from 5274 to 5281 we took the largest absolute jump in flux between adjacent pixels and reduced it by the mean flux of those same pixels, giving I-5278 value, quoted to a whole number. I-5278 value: -22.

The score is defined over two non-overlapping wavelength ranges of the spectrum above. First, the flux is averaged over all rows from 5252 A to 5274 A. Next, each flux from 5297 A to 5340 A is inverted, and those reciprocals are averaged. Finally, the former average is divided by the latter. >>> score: 529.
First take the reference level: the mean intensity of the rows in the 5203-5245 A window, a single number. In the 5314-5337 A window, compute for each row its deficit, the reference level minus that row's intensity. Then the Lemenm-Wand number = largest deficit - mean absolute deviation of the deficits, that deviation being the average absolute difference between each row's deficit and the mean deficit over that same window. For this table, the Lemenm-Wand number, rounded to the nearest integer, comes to 7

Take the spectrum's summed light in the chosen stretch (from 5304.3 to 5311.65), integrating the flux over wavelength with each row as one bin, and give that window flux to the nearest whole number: 205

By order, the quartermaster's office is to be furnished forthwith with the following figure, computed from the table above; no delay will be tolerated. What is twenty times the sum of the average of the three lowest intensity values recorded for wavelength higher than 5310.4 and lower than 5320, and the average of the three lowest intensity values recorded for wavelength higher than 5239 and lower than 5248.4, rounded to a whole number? 1031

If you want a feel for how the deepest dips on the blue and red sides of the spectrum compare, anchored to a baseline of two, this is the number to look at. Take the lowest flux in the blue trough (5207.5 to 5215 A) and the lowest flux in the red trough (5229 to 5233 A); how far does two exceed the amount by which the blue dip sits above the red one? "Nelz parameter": 12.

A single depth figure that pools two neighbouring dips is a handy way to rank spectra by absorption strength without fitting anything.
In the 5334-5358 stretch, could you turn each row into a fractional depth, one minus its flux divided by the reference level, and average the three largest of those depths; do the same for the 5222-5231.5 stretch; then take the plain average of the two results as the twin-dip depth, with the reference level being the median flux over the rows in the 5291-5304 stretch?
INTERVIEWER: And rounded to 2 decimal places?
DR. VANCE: 0.19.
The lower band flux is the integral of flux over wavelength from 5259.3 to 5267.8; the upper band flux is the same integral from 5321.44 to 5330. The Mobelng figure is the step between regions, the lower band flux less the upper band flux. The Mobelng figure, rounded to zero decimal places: -5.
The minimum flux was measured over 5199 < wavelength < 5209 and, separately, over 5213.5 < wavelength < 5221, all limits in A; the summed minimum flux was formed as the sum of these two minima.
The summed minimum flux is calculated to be 33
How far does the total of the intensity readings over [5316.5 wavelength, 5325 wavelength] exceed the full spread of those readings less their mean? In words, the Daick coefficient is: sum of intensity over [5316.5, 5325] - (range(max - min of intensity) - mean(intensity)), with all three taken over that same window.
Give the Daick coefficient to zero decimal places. 198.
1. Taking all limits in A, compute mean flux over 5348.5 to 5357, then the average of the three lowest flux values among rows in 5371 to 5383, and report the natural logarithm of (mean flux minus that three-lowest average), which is 1.8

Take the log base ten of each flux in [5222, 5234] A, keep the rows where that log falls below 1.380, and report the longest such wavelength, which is 5233.35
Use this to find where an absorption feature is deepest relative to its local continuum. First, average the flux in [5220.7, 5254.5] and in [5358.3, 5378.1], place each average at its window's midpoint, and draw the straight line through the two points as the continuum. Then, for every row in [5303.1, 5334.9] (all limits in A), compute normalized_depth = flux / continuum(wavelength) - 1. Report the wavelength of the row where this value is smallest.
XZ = 5328.19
